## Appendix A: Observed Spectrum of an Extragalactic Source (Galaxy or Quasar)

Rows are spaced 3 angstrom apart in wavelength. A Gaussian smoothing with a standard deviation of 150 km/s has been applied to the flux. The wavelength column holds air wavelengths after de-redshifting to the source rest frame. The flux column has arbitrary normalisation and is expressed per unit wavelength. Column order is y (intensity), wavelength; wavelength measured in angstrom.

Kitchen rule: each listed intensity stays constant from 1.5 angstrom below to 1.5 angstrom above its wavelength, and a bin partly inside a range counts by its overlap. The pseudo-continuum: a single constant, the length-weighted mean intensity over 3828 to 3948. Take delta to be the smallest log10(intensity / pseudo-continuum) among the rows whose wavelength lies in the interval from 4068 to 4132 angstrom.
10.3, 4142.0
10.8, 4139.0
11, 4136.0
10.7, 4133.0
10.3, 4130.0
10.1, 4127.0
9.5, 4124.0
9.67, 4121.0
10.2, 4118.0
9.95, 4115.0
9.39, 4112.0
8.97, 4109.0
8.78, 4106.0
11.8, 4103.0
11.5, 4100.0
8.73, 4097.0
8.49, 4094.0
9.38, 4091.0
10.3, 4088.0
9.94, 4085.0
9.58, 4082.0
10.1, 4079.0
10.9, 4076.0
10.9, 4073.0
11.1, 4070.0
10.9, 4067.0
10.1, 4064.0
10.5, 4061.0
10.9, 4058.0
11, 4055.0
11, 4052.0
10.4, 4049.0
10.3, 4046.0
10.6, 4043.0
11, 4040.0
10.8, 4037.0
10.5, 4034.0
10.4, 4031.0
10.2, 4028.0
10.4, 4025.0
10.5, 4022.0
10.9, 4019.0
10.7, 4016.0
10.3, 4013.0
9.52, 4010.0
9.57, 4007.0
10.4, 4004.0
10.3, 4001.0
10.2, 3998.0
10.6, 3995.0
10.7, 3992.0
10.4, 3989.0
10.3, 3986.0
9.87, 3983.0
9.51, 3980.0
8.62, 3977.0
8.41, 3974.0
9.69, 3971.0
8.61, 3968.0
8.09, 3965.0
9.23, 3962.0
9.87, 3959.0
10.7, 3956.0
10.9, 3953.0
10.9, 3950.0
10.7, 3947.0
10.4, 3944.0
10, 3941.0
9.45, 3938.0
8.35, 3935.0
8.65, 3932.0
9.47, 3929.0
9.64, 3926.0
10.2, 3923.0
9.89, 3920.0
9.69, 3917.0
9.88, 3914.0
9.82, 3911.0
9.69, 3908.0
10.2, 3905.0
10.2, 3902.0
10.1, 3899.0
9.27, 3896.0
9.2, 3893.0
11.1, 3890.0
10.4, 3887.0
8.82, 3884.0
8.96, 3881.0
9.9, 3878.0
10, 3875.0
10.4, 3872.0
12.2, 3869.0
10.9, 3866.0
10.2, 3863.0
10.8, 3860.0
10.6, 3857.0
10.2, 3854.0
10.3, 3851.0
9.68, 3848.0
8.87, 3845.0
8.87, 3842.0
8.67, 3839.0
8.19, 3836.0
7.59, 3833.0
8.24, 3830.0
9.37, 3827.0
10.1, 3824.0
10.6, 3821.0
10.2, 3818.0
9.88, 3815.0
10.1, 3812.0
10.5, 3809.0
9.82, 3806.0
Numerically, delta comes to -0.060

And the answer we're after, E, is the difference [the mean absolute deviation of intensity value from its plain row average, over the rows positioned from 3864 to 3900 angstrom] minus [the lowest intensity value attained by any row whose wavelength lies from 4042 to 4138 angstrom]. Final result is -7.74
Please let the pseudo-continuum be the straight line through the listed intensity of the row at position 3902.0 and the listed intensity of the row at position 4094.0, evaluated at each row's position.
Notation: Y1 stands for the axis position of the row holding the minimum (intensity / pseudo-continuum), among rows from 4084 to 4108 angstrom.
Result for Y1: 4094.0 angstrom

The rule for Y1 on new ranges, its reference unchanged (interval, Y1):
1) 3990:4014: 4010.0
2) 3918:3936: 3935.0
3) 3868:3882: 3881.0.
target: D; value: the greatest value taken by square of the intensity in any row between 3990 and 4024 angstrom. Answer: 119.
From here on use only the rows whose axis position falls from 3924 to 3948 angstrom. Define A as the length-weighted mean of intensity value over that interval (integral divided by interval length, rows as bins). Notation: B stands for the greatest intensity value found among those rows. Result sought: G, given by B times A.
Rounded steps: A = 9.6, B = 10.7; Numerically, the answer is 102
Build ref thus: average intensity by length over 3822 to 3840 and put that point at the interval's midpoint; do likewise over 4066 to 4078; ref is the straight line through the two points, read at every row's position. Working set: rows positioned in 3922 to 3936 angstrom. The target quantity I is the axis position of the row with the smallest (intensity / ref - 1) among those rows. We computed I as 3935.0 angstrom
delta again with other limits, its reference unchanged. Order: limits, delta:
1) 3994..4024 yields -0.010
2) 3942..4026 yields -0.080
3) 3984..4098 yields -0.060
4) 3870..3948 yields -0.067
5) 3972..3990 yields -0.064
